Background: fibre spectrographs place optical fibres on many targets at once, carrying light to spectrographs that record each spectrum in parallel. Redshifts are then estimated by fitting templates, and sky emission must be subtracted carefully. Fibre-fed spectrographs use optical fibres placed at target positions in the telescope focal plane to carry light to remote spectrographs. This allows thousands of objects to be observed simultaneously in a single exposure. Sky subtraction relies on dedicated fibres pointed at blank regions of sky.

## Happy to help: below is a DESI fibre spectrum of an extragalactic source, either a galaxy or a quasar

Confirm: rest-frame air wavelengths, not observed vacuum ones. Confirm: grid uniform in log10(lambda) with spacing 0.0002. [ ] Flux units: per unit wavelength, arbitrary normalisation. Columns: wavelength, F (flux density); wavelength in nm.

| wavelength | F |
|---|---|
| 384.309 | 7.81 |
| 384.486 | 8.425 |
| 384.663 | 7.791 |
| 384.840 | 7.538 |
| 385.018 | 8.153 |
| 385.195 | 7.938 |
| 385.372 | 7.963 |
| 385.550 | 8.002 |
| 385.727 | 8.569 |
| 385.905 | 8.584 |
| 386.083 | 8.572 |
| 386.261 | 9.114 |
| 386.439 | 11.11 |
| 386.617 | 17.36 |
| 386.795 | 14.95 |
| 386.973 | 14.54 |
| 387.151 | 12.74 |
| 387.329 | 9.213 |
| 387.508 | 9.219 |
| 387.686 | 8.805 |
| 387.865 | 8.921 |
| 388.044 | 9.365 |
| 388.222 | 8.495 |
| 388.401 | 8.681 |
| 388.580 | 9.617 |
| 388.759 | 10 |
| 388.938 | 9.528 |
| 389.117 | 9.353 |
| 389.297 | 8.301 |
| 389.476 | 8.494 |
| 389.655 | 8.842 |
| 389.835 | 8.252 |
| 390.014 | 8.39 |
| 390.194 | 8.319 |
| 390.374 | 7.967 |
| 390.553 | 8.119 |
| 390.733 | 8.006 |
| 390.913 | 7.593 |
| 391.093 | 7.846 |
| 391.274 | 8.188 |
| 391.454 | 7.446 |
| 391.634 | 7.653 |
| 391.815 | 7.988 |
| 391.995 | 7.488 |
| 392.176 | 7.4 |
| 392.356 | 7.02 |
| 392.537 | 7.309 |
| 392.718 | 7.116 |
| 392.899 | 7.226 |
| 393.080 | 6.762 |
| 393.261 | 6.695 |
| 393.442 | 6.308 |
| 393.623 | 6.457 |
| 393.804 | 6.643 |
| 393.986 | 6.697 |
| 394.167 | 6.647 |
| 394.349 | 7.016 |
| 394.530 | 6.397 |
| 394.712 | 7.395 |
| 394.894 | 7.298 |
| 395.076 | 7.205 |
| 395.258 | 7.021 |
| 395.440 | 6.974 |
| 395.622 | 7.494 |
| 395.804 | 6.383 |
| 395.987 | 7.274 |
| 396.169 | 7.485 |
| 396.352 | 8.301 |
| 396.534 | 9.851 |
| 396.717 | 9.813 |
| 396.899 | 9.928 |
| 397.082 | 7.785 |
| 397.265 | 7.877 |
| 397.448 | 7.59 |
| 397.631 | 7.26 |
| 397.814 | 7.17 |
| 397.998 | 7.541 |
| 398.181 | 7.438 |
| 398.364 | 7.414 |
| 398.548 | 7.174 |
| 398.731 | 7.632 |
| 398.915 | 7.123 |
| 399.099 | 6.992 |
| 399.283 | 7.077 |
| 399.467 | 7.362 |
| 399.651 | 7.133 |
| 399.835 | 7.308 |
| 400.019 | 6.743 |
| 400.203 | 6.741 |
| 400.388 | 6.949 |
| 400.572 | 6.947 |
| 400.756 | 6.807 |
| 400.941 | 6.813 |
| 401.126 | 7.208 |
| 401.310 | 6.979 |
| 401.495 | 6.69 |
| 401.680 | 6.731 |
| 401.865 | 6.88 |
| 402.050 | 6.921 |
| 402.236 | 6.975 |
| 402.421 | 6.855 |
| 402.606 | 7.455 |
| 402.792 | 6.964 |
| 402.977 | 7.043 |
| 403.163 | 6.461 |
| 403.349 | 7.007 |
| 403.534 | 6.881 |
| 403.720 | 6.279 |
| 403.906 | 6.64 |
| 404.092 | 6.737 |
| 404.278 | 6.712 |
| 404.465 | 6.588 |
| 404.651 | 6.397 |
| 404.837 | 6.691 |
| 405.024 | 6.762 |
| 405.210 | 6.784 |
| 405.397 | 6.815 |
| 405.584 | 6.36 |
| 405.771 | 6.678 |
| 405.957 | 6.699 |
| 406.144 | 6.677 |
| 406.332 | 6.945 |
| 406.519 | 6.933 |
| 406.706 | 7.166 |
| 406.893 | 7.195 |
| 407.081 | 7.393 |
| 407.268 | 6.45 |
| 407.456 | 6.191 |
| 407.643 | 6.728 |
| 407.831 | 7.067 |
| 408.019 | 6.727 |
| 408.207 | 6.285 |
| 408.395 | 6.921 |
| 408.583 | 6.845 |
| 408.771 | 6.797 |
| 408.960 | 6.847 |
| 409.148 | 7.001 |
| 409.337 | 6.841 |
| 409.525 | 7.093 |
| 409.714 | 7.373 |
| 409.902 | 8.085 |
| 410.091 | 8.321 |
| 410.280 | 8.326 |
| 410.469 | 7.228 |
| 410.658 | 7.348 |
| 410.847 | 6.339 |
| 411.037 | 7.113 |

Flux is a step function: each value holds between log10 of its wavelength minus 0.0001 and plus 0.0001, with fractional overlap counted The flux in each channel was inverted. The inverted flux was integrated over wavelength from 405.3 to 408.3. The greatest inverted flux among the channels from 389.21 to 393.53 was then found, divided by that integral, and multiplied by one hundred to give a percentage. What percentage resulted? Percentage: 36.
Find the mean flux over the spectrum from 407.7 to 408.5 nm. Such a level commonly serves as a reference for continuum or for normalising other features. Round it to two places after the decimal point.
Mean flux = 6.75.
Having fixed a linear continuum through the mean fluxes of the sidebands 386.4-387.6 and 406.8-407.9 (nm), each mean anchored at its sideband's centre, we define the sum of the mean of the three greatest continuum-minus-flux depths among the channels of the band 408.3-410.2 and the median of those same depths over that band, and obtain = -1.0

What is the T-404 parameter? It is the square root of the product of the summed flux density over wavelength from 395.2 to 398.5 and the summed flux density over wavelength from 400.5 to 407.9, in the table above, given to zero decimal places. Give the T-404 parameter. 196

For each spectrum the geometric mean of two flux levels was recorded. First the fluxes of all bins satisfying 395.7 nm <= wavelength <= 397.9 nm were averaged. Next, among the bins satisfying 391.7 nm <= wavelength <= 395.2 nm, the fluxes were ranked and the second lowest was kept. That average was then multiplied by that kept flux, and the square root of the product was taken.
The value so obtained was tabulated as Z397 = 7.18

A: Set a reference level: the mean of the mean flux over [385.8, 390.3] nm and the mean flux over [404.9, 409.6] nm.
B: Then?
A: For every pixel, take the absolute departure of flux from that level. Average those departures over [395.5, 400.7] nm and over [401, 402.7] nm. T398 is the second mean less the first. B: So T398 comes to 0.28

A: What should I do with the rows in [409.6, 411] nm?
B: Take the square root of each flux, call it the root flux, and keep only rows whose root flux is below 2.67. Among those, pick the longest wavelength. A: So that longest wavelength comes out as 410.847 nm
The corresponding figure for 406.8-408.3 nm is 408.207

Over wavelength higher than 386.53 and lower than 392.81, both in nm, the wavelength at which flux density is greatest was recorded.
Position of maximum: 386.617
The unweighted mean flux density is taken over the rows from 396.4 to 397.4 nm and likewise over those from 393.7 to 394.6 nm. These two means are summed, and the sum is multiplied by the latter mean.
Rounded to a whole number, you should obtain 105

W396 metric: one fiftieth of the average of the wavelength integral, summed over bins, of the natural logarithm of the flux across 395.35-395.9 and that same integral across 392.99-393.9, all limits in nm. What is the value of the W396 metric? 0.028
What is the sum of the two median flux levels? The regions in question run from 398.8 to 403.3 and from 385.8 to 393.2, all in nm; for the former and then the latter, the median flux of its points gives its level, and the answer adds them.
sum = 15.5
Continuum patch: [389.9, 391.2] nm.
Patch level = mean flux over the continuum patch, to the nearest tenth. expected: 8.0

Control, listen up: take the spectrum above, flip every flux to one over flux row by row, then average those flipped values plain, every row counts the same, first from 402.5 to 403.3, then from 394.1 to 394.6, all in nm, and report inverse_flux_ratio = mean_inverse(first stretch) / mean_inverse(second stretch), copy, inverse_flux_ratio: 0.96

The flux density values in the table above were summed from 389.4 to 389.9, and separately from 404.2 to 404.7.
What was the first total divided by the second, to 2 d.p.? 1.30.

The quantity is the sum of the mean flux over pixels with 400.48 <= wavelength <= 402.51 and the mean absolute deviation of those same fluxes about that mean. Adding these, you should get 7.0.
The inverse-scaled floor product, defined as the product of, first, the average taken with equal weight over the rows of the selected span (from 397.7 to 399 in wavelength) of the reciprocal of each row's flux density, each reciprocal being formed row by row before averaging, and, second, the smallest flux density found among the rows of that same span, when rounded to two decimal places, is 0.97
